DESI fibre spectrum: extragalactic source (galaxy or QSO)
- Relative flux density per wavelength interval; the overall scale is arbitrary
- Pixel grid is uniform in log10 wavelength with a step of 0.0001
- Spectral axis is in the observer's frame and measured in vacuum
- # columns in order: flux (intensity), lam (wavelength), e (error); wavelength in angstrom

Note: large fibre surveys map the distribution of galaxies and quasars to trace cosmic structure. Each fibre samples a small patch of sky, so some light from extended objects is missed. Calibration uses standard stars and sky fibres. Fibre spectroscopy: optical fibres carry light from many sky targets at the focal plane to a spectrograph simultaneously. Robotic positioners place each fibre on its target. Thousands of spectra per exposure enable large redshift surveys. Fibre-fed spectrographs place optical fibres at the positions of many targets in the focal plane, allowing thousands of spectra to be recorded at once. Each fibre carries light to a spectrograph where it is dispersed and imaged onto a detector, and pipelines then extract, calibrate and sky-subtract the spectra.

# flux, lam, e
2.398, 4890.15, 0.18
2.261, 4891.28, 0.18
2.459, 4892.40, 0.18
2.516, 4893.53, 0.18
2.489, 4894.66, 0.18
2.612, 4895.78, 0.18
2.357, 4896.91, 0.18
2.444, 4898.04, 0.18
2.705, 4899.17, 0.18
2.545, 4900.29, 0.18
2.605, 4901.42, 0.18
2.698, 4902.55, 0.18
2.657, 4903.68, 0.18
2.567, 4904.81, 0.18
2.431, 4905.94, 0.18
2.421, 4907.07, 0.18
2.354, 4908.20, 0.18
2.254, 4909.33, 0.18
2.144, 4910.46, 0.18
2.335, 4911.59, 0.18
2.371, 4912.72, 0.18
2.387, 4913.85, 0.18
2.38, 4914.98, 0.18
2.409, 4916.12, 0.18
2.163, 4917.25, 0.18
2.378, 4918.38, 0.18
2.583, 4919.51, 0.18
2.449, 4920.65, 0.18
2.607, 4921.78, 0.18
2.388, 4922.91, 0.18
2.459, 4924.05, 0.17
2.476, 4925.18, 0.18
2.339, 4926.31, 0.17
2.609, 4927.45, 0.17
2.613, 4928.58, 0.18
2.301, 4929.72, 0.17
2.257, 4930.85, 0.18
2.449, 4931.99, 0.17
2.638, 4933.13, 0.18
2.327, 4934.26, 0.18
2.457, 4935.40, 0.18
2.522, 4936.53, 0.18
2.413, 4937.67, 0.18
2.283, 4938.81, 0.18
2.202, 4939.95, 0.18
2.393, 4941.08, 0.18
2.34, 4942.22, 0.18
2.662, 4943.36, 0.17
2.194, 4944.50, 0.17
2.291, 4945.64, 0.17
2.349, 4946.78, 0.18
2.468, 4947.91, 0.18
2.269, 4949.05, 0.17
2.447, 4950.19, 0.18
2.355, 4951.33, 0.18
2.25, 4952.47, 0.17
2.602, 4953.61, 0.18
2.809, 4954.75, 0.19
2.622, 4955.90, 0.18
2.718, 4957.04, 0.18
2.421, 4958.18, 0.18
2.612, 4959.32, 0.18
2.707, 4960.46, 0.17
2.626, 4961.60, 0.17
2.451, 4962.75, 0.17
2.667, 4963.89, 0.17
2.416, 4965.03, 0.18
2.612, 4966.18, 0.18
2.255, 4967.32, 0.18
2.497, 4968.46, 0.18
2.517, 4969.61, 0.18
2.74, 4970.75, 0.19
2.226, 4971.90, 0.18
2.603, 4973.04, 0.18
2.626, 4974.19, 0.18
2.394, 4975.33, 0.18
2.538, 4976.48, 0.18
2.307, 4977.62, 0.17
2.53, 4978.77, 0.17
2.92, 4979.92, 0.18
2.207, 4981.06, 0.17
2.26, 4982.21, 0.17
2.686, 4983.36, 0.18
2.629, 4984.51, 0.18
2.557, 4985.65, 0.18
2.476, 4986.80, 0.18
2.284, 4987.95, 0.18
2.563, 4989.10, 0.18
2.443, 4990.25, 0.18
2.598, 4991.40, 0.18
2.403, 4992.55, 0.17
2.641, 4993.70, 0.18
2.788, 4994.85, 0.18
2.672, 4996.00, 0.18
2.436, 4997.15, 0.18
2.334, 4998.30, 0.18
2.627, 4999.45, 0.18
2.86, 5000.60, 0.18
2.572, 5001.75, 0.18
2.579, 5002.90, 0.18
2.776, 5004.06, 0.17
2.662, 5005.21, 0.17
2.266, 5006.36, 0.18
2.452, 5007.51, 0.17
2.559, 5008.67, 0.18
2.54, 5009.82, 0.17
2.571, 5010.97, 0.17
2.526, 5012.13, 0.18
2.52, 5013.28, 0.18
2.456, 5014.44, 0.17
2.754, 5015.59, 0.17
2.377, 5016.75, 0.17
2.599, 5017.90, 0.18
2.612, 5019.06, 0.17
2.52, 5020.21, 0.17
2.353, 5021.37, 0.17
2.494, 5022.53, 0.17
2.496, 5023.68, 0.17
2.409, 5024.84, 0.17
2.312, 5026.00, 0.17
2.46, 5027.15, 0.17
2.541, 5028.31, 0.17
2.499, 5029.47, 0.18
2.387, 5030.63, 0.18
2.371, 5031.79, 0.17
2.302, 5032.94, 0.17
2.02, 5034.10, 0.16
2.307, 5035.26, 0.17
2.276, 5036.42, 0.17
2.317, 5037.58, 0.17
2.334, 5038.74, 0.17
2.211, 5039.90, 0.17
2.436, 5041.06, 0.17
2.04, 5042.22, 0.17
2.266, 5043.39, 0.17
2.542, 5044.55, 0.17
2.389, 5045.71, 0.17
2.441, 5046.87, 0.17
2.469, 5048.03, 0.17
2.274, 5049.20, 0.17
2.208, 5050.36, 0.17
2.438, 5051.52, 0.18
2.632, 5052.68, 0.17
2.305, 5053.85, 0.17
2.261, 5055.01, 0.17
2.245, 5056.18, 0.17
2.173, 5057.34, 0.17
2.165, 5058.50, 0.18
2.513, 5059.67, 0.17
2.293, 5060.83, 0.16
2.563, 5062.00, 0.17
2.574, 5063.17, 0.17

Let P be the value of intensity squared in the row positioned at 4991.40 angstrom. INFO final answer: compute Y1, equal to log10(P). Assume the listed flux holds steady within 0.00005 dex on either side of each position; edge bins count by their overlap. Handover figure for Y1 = 0.829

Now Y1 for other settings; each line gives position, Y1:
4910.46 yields 0.662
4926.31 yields 0.738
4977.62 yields 0.726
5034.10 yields 0.611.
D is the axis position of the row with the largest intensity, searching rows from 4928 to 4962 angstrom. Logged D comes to 4954.75 angstrom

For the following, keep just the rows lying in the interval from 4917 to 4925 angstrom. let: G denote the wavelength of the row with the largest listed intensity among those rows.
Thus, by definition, 4921.78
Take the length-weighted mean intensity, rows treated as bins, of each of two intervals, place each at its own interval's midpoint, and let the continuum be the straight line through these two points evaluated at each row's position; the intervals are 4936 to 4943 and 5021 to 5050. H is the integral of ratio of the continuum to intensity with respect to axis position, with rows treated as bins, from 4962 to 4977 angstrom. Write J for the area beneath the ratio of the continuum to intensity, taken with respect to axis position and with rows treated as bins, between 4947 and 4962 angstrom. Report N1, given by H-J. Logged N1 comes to 0.08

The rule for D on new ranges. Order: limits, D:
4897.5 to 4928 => 4899.17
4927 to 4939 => 4933.13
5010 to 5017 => 5015.59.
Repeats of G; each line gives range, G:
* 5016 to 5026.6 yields 5019.06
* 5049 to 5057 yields 5052.68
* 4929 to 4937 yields 4933.13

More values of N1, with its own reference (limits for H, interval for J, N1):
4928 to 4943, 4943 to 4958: 0.31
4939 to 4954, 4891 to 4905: 1.93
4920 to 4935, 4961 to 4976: 0.32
